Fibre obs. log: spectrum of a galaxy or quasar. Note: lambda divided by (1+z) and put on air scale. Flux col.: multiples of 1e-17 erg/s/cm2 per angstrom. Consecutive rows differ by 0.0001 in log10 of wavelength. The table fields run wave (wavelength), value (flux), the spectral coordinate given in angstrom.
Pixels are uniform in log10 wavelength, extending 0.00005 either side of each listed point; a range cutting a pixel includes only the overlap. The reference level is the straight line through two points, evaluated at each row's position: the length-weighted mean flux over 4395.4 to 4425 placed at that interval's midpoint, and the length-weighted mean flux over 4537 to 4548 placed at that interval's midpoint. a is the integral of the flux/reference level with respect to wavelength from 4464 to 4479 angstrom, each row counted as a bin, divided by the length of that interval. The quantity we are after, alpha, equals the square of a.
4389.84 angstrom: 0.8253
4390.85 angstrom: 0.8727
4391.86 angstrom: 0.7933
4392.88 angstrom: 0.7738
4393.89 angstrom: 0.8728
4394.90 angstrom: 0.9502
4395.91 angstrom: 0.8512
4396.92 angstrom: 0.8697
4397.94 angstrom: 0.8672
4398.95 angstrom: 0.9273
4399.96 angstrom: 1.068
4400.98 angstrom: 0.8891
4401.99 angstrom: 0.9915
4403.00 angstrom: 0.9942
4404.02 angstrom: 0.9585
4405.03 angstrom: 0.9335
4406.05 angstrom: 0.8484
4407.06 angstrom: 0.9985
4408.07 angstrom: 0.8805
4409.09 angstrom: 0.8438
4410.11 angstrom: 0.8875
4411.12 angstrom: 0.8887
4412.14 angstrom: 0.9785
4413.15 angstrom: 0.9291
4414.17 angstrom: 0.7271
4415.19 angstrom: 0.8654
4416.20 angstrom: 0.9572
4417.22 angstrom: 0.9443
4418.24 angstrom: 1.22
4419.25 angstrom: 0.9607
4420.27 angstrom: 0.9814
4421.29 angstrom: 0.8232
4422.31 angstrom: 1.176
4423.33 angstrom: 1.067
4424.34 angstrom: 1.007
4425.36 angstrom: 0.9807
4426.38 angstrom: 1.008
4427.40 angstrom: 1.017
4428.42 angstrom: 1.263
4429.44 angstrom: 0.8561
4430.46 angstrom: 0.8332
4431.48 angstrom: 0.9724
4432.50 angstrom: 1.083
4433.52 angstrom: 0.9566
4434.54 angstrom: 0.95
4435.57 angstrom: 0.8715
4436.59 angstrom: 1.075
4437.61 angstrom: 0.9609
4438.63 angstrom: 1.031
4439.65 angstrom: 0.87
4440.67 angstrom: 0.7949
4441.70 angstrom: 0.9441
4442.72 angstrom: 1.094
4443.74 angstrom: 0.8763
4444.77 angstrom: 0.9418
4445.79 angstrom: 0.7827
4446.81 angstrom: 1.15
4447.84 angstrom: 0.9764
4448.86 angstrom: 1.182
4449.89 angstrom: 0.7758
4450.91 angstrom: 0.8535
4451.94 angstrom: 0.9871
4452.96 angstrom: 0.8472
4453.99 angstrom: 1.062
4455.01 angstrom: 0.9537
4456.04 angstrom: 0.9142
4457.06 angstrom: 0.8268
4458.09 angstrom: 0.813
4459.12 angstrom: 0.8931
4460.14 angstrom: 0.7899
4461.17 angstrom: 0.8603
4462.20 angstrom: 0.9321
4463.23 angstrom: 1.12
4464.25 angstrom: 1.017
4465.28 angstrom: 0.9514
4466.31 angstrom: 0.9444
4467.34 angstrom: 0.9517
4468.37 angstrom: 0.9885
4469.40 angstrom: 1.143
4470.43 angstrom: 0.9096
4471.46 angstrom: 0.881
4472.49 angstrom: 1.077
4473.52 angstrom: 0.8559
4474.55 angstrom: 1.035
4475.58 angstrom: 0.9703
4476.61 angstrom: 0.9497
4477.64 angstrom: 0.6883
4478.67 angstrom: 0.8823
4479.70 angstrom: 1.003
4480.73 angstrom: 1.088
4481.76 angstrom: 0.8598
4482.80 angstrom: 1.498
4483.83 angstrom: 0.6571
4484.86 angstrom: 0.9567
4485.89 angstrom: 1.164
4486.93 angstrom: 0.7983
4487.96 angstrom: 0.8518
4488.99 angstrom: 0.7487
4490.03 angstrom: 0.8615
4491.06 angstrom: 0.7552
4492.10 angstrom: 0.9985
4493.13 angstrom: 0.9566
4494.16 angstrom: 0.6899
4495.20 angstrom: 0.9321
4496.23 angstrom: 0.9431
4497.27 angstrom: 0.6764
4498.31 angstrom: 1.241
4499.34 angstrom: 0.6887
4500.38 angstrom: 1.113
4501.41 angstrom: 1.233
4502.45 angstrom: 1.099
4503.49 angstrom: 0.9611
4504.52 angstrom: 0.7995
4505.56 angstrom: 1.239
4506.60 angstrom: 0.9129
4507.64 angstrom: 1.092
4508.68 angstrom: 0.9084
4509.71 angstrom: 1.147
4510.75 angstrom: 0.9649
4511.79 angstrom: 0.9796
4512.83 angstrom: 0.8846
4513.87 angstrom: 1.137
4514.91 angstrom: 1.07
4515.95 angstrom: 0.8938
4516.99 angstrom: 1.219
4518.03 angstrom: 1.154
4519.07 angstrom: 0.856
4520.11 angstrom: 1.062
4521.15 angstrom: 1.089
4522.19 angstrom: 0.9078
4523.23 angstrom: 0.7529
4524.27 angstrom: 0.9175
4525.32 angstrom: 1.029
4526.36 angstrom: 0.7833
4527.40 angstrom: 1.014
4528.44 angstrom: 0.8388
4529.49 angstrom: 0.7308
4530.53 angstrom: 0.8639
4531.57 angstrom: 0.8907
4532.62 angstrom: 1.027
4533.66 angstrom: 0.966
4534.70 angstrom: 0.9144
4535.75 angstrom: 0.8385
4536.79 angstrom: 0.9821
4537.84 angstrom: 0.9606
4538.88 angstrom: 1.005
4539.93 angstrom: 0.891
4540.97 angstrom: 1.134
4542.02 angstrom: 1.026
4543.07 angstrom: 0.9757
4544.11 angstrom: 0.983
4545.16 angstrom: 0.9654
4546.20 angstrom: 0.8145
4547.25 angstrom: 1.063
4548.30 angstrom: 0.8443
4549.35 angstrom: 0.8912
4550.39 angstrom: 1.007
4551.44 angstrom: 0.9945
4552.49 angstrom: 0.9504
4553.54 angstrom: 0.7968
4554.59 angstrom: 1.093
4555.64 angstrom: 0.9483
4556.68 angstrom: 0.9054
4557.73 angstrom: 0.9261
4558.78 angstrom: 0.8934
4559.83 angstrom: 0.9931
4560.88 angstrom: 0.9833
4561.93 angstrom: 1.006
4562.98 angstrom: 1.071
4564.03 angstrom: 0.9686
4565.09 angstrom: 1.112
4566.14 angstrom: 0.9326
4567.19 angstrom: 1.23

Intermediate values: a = 0.99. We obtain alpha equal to 0.98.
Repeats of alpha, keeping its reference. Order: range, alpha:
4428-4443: 1.04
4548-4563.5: 0.95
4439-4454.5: 0.98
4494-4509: 1.02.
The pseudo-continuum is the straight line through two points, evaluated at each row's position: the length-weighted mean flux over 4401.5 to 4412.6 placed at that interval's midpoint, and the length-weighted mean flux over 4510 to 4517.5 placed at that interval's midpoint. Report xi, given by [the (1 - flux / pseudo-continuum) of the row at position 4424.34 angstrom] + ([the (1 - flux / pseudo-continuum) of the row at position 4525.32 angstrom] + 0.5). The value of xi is 0.44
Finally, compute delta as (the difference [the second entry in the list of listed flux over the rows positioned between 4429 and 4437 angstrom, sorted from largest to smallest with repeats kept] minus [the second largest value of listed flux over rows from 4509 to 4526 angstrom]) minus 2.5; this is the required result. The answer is -2.58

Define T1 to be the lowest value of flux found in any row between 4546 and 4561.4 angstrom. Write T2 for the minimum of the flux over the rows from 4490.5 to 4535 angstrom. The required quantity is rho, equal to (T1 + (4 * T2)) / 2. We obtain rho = 1.8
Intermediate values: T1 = 0.7968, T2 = 0.6764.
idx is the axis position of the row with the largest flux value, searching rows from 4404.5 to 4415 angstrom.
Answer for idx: 4407.06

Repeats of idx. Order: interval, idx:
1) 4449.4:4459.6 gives 4453.99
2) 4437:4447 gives 4446.81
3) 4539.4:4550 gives 4540.97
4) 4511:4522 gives 4516.99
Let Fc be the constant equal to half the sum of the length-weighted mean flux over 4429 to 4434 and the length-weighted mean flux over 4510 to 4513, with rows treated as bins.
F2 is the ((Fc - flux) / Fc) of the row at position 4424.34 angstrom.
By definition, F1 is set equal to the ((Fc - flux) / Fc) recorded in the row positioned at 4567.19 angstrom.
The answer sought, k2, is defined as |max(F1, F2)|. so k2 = 0.057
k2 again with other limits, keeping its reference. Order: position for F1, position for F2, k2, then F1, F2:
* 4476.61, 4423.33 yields 0.003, 0.00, -0.12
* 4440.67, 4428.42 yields 0.166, 0.17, -0.33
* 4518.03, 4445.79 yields 0.179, -0.21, 0.18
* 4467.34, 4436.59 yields 0.001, 0.00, -0.13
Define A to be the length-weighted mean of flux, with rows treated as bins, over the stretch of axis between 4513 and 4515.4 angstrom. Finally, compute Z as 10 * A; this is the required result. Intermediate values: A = 1.07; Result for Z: 10.7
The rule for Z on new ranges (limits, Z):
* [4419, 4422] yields 9.3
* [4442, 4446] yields 9.4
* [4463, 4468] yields 9.9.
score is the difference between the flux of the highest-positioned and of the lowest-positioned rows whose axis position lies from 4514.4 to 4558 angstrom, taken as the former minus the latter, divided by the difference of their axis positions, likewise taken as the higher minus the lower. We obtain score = -0.003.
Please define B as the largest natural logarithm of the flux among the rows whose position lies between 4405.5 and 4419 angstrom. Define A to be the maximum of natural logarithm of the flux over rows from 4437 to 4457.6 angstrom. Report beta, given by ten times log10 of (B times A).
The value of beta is -15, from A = 0.17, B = 0.20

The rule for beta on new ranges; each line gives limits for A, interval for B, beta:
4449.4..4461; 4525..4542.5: -21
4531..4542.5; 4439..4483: -13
